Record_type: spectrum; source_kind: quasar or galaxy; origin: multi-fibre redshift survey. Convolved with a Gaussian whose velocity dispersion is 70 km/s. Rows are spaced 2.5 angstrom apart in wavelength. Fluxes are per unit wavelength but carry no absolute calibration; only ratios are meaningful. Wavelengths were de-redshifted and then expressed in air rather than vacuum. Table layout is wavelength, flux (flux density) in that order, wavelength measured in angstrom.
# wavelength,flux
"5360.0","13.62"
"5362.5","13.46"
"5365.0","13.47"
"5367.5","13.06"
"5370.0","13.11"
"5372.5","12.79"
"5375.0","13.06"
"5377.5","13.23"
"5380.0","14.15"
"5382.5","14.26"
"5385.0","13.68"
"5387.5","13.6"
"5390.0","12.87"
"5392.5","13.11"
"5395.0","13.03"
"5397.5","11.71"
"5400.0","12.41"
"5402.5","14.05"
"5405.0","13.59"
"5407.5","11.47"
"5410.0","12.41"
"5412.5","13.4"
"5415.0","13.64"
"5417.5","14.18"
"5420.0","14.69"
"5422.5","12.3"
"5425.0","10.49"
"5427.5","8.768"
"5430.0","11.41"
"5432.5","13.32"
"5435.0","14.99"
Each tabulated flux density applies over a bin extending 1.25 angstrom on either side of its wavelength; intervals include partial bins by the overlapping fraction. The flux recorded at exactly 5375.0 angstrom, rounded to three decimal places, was 13.060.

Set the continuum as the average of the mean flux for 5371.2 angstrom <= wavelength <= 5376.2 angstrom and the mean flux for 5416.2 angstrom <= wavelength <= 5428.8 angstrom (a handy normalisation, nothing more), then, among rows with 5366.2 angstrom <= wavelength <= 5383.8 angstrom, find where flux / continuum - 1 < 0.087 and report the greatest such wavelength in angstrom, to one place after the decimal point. 5377.5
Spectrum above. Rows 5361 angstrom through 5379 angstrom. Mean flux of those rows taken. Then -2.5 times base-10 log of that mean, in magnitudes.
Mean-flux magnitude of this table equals -2.80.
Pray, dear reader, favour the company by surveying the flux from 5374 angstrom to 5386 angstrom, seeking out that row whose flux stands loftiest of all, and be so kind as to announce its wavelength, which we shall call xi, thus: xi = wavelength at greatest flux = 5382.5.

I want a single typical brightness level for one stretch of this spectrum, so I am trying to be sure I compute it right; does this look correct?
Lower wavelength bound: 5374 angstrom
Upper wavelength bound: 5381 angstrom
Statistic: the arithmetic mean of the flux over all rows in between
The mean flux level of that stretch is 13.5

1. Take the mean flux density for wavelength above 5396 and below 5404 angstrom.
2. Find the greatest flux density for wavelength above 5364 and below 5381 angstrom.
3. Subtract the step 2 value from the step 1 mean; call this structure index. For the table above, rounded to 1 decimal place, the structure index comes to -1.4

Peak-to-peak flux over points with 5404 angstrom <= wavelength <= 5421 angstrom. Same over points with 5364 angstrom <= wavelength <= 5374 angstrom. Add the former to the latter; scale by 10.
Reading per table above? 39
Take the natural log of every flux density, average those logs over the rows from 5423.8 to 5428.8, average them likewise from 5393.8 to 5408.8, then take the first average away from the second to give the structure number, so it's 0.28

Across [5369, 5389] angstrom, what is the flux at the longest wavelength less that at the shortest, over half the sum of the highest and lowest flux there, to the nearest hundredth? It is 0.04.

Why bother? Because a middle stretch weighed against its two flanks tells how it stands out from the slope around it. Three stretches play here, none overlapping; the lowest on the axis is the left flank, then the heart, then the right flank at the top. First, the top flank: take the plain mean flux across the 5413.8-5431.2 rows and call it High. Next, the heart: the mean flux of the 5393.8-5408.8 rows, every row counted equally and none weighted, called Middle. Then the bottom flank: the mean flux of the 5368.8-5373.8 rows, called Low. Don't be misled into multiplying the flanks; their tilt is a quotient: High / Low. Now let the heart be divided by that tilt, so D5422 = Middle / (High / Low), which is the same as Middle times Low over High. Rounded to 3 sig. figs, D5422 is 13.5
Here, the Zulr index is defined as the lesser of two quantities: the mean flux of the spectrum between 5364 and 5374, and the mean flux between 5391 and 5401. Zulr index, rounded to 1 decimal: 12.6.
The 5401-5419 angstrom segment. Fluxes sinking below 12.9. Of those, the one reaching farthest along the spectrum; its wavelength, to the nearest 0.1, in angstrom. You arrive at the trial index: 5410.0 angstrom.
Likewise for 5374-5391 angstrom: 5390.0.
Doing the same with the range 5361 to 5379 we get 5372.5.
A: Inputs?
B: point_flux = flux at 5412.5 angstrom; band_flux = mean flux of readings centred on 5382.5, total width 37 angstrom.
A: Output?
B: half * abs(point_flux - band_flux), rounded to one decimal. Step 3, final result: 0.1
